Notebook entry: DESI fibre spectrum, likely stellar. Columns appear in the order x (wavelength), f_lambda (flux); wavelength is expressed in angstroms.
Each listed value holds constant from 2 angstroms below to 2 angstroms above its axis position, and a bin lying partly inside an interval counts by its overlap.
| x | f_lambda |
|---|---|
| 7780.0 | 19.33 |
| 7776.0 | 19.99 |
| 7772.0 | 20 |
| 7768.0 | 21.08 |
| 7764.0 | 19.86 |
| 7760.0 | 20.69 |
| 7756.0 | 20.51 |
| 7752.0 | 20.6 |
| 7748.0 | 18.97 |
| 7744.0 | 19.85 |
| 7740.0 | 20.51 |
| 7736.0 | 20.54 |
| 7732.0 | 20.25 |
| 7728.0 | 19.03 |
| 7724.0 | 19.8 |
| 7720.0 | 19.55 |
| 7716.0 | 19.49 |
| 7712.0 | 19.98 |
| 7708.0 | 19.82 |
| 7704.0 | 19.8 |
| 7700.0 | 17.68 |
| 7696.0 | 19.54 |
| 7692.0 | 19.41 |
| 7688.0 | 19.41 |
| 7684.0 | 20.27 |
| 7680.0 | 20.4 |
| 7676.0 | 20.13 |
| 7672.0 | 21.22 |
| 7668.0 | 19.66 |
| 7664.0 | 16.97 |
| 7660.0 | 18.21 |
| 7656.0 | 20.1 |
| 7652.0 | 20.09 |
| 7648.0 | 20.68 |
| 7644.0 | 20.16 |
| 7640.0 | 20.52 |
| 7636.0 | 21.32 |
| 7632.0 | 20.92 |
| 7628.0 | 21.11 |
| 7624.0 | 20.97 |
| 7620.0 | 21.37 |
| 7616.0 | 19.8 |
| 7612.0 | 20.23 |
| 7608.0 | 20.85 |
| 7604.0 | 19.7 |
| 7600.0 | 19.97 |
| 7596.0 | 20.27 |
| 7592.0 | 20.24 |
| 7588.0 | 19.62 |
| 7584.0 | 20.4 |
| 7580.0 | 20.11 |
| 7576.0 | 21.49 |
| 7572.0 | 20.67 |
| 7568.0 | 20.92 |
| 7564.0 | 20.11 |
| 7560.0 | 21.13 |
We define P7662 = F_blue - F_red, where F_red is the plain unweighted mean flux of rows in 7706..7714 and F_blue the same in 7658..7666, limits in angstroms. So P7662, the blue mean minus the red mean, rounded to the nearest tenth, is -2.3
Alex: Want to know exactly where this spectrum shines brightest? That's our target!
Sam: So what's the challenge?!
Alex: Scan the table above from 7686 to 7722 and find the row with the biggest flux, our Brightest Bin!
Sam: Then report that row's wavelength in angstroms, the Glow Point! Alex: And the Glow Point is 7712.0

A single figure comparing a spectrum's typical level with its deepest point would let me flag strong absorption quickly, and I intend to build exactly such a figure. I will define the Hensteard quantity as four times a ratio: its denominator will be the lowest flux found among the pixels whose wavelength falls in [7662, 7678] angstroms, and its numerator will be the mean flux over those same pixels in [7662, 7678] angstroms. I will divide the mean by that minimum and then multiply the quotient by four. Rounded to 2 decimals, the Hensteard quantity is 4.60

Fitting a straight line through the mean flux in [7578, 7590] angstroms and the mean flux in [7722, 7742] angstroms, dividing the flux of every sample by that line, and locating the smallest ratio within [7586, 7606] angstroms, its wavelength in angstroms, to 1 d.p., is 7588.0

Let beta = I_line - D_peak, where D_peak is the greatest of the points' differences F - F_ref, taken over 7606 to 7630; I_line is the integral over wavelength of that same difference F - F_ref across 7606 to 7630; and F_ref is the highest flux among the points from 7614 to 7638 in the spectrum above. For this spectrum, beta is -16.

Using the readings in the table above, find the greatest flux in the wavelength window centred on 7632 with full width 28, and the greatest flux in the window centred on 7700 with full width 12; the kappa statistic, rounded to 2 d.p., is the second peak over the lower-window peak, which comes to 0.93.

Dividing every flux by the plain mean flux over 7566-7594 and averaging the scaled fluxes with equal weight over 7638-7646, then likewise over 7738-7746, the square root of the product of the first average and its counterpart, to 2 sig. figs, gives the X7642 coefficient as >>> 0.99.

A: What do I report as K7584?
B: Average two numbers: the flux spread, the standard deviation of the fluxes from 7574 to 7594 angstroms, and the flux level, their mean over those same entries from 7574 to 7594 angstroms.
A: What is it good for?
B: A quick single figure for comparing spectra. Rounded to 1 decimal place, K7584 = 10.5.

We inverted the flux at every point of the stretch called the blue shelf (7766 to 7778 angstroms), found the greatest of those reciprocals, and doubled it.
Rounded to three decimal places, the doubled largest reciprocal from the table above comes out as 0.100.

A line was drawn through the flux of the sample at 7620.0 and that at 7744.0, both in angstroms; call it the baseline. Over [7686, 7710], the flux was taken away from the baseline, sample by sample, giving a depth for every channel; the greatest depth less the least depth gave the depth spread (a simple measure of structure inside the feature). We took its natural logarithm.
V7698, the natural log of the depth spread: 0.8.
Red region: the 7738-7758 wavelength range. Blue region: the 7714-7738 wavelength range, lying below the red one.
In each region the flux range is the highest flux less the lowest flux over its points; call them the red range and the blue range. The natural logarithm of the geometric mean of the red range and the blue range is 0.5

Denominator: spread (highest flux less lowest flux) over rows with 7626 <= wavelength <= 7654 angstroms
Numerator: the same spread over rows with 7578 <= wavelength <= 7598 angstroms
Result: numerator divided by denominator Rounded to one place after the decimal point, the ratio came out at 0.6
